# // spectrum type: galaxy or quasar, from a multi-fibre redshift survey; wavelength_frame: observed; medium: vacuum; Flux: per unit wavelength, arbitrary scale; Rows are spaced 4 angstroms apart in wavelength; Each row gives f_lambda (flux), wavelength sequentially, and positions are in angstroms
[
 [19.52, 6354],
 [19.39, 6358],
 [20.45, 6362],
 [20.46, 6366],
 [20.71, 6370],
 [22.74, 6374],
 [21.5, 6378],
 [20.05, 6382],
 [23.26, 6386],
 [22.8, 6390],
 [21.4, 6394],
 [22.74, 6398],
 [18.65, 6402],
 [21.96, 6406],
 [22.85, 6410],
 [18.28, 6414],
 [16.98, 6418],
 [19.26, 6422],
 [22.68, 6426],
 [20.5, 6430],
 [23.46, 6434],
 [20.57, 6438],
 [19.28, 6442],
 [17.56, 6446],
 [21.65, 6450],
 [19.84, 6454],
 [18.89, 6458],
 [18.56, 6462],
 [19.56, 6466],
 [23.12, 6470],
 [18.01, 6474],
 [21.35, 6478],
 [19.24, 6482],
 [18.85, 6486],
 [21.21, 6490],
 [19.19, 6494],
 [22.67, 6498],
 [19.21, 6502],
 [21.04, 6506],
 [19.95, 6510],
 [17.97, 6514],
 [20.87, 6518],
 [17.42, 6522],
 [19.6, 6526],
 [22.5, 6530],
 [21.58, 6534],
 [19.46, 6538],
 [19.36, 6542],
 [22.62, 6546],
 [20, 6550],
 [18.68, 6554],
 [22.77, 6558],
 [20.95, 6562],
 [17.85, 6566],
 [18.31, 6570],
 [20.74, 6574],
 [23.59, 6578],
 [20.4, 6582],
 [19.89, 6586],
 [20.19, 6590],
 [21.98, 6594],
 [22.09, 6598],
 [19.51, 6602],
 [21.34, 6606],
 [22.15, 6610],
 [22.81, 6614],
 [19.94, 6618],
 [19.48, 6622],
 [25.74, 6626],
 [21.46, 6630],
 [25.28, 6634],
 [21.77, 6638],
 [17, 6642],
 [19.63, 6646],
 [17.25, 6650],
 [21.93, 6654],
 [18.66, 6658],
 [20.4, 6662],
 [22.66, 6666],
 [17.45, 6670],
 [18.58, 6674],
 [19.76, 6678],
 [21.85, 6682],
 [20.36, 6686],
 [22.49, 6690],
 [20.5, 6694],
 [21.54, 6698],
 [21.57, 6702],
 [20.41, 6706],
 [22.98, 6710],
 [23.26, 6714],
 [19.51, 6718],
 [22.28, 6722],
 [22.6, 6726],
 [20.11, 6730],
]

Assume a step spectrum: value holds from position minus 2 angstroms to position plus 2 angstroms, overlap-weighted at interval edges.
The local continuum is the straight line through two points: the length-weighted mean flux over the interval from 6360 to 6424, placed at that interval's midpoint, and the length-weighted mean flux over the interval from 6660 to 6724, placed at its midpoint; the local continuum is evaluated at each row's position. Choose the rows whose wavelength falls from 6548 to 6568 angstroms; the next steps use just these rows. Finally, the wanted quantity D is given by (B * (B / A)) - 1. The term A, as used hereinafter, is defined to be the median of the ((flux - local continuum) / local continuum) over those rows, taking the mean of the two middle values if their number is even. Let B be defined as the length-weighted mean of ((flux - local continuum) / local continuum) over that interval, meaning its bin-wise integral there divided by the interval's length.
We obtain -1.04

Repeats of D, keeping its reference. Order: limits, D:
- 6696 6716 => -0.92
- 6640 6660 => -1.09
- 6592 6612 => -0.99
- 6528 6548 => -1.00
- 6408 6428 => -1.02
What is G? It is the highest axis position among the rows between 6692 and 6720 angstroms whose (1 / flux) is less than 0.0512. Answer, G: 6714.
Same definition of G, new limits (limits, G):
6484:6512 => 6510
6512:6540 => 6534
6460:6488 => 6478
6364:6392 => 6390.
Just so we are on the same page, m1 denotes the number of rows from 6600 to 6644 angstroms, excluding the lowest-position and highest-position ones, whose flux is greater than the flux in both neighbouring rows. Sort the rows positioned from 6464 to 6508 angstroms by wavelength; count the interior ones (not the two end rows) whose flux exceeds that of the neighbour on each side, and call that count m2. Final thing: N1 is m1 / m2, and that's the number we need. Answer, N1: 0.75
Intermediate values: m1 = 3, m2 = 4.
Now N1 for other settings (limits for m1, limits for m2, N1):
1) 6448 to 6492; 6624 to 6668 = 0.67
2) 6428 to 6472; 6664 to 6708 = 0.67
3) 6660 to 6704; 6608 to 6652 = 0.75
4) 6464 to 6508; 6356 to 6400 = 2.00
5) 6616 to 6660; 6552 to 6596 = 2.00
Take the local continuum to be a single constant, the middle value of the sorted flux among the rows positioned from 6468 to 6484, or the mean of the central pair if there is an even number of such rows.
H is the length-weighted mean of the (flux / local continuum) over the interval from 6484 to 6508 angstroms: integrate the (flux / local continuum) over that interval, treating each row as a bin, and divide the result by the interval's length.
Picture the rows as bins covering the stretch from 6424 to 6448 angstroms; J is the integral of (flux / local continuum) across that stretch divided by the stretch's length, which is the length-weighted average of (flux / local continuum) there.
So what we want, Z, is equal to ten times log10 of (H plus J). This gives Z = 3.06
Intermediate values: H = 1.003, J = 1.019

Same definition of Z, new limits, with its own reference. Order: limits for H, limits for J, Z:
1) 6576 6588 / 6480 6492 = 3.06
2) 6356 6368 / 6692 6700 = 3.07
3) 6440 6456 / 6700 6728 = 3.09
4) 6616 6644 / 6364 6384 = 3.22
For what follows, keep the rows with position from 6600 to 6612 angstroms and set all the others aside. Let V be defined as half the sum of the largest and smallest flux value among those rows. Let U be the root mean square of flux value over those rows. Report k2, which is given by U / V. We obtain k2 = 1.01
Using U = 21.0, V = 20.8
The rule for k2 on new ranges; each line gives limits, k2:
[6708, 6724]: 1.03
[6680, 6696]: 1.00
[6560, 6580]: 0.98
